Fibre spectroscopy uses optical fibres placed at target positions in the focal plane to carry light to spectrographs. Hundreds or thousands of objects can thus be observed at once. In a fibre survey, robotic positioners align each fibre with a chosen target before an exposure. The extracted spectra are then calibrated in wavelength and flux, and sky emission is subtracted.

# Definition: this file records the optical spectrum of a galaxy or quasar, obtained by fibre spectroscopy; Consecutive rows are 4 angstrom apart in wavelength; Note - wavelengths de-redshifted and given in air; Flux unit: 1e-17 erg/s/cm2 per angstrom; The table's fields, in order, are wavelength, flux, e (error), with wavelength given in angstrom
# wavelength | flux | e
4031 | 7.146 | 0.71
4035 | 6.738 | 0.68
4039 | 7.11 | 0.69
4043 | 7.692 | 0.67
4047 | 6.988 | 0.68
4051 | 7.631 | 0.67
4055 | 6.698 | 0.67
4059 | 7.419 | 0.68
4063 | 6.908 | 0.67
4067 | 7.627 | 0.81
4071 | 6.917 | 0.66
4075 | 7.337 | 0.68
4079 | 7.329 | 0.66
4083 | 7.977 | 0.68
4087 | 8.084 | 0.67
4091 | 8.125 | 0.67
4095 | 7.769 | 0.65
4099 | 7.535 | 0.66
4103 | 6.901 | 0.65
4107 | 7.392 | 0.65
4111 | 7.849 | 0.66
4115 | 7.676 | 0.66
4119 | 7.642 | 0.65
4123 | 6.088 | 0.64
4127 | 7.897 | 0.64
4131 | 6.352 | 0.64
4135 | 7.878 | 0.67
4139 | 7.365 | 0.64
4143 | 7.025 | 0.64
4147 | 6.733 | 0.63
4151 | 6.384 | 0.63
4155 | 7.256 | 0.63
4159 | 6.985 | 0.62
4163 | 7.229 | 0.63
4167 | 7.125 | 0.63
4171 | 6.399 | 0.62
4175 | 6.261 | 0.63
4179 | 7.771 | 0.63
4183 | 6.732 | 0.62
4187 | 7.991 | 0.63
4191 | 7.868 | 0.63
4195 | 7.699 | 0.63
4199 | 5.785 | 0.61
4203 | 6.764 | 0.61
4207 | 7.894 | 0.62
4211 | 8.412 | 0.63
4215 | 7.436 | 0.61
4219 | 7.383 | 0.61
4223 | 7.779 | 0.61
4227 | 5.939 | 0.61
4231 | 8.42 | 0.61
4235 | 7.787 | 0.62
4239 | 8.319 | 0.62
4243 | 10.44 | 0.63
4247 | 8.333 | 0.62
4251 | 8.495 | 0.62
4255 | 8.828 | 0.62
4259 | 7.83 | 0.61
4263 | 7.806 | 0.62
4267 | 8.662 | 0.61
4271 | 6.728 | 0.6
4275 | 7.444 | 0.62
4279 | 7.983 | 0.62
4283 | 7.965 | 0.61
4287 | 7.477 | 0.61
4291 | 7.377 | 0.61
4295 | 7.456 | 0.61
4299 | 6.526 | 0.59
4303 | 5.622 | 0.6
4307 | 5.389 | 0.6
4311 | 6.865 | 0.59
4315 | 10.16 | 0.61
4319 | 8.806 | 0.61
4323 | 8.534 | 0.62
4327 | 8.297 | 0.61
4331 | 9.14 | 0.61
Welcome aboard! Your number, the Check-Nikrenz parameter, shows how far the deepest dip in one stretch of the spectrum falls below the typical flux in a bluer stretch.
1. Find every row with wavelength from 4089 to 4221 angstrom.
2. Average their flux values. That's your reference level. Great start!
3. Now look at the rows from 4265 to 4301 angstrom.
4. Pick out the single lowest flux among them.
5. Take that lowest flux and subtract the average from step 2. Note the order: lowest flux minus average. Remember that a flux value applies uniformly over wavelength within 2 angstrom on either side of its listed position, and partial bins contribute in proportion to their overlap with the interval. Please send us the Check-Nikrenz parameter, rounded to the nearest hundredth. -0.73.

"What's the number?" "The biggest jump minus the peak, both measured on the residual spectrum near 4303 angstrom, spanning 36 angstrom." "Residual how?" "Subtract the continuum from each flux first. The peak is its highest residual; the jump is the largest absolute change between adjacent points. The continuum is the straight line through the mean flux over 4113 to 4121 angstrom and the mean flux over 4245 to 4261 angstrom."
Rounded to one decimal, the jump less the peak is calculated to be 1.8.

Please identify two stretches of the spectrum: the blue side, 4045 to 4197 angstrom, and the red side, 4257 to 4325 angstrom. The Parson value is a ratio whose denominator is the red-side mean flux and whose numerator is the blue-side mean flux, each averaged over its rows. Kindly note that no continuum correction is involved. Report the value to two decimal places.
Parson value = 0.96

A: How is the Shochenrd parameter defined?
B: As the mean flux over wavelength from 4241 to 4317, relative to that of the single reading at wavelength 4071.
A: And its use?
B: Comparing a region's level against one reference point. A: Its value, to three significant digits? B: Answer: 1.12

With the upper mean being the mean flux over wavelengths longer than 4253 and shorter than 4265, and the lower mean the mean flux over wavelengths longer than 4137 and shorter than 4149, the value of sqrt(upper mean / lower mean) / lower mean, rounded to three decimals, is 0.153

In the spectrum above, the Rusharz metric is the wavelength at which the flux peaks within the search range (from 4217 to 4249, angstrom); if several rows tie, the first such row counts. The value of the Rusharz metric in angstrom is 4243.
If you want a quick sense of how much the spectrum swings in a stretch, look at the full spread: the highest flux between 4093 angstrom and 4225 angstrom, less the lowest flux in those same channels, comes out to 2.6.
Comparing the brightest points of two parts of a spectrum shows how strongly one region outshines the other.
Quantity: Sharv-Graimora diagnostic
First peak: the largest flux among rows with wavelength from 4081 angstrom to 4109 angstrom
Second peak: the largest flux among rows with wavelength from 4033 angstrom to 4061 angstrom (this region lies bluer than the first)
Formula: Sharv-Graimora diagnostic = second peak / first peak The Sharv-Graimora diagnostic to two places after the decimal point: 0.95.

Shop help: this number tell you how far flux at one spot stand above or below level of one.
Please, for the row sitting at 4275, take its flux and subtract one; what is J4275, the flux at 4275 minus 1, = 6.4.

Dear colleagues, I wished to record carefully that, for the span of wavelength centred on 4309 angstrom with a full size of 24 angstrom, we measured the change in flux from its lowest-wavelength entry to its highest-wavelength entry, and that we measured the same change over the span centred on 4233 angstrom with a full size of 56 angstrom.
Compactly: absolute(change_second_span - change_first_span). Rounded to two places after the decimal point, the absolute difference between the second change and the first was 2.34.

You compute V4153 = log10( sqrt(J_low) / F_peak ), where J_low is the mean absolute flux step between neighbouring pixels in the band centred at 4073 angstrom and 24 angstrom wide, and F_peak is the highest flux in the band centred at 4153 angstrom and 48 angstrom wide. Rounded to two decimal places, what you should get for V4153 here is -1.05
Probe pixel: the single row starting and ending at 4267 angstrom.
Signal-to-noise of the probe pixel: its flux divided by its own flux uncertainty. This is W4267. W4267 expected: 14.2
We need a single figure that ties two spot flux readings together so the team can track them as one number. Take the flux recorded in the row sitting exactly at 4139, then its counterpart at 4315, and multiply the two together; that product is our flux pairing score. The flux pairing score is 75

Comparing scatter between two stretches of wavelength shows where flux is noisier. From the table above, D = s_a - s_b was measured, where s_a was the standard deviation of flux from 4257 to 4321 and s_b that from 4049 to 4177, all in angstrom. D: 0.6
